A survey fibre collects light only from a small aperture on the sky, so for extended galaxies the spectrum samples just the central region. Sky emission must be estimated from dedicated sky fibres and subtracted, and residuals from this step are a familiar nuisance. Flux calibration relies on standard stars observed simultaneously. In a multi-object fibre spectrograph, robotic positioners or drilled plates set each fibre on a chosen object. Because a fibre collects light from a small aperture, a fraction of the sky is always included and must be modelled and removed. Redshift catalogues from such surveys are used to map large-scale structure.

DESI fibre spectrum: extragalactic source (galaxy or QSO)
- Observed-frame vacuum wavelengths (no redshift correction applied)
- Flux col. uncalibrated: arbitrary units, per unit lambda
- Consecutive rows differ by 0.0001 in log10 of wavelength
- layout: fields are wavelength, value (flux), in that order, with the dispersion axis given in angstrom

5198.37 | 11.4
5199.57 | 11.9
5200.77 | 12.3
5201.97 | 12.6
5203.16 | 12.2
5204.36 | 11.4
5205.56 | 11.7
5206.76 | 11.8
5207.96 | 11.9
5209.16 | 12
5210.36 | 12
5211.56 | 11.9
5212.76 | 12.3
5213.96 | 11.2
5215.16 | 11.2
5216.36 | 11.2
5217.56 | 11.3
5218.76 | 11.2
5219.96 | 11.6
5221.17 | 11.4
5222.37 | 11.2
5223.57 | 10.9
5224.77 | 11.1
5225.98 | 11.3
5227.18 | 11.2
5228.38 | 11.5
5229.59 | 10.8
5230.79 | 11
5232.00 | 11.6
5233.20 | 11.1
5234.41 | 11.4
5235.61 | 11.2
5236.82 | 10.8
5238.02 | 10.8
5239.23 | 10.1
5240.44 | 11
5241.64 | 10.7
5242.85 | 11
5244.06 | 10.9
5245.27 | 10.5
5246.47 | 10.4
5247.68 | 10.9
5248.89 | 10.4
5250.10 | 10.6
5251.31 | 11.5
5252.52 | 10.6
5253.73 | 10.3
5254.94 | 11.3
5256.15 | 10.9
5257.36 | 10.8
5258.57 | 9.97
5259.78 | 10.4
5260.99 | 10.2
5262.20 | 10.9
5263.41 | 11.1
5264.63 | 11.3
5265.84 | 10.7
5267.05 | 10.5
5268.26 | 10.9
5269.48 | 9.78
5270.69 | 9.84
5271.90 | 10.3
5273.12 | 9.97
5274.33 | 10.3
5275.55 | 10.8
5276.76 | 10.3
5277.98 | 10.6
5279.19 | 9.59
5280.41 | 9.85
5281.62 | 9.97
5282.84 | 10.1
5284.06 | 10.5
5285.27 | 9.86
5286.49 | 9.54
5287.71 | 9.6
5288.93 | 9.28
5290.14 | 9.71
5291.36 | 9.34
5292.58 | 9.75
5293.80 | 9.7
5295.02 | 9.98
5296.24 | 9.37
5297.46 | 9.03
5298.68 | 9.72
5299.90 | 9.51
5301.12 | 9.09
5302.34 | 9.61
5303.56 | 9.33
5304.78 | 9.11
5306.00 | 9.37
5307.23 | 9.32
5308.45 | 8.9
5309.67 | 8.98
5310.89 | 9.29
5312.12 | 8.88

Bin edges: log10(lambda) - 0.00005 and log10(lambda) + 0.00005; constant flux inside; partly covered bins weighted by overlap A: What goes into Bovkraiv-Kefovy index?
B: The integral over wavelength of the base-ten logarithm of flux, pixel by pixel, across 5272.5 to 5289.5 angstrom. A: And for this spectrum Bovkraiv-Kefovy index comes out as 17.0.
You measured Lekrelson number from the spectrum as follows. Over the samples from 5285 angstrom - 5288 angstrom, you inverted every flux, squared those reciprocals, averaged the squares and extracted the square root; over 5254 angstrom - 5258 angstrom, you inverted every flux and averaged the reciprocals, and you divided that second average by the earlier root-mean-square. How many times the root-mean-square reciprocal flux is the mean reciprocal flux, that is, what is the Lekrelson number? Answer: 0.88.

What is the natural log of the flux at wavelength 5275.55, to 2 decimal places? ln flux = 2.38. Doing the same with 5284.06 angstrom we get 2.35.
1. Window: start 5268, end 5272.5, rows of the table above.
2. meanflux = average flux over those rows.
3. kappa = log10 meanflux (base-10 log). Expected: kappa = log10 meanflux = 1.01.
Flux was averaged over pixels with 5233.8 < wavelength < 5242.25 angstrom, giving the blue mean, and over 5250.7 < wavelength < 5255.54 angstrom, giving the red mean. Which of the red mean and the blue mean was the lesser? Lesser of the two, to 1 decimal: 10.9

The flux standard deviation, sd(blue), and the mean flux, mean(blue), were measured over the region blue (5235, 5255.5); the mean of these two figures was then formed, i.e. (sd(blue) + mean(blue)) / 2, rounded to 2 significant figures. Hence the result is 5.6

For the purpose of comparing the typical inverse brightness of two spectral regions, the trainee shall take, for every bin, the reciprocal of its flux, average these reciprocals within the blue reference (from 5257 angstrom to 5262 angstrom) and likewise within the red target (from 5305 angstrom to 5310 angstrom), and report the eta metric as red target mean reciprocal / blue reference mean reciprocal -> 1.13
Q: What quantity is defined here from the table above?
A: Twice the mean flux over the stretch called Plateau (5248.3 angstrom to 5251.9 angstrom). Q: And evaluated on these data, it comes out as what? 21.7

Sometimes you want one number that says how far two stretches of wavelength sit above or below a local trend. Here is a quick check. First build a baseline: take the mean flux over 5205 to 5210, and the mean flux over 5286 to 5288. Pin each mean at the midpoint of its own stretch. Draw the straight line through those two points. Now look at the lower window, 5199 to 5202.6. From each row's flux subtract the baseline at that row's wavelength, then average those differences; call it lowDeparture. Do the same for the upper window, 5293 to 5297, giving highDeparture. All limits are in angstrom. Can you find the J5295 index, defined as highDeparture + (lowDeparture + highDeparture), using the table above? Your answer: 0.9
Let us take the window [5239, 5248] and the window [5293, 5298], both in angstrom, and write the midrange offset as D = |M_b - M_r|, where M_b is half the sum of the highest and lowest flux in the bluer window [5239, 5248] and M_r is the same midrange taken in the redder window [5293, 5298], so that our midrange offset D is 1.0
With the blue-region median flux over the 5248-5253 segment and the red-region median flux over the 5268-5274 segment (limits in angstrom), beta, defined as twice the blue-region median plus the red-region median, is 31.2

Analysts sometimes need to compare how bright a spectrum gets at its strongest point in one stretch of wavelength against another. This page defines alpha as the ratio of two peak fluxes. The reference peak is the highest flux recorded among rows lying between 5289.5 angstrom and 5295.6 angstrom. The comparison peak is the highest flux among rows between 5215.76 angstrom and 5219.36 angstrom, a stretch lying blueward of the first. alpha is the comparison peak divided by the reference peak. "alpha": 1.13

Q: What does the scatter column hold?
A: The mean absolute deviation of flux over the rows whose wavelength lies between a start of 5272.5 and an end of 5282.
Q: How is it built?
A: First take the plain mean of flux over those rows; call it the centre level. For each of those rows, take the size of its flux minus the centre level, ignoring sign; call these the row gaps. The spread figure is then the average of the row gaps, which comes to 0.33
